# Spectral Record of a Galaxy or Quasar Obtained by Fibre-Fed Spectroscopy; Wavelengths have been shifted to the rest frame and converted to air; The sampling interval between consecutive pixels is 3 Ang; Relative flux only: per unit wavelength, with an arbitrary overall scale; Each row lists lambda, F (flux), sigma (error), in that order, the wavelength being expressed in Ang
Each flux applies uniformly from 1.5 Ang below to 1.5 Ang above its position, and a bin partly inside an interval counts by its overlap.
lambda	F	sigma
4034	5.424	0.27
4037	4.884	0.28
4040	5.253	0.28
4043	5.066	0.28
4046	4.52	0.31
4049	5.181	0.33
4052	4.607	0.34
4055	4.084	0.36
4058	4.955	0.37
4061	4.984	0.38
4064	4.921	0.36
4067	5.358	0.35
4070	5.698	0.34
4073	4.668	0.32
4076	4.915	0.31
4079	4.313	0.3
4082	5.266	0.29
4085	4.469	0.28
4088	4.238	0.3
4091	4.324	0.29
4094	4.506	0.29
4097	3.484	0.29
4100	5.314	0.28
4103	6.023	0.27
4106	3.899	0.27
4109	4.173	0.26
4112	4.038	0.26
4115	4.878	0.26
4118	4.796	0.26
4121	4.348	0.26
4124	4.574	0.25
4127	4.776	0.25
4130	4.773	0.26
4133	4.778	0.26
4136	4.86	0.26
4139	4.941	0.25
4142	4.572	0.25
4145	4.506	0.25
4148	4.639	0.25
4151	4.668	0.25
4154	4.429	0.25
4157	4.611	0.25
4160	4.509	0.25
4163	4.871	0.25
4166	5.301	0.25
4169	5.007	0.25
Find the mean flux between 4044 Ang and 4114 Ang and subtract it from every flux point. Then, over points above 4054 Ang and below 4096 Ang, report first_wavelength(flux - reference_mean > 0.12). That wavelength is 4058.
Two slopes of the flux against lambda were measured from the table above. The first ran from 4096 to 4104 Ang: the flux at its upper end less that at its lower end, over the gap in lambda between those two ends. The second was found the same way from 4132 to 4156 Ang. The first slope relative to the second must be -25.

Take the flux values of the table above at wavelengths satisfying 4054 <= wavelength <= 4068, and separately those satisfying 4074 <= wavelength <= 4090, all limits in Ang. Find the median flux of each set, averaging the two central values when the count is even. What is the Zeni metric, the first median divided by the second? 1.11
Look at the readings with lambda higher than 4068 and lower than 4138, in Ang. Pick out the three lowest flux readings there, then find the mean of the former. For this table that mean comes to 3.81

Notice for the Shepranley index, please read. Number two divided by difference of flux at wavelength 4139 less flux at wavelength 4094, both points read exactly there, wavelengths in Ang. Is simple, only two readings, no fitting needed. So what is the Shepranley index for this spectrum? 4.6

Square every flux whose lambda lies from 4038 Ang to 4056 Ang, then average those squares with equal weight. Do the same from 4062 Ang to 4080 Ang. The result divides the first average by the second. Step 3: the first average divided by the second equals 0.92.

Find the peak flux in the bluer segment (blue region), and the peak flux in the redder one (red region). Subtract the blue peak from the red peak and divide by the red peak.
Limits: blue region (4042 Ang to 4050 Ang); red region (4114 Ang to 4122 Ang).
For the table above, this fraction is -0.06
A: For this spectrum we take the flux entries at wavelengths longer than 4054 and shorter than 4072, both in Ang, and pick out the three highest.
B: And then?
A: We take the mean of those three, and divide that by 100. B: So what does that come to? 0.0535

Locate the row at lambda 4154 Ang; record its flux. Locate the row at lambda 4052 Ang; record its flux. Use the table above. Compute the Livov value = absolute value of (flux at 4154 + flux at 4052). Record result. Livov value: 9.04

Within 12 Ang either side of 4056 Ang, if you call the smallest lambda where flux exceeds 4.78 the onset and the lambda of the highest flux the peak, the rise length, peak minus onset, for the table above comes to 18 Ang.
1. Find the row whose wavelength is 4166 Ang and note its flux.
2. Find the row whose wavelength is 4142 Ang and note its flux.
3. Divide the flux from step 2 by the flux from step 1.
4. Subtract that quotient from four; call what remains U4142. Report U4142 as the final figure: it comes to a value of 3.14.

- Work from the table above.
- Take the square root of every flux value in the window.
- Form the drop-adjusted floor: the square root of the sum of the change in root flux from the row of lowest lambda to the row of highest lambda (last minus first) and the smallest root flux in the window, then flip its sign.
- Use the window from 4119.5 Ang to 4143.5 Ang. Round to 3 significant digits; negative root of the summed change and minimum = -1.46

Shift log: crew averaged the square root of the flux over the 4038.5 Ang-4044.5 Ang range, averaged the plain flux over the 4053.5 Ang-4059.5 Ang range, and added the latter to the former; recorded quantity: 6.79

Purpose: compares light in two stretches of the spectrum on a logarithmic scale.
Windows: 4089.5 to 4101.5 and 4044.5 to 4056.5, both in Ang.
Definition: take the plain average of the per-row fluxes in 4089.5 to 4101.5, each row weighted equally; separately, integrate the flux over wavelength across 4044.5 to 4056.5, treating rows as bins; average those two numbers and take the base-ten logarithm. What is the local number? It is 1.47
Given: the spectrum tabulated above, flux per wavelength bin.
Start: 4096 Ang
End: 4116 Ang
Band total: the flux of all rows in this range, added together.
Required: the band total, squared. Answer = 1012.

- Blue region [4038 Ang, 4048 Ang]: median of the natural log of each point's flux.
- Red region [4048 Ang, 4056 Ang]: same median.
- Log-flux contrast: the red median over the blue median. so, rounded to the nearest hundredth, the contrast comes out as 0.94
